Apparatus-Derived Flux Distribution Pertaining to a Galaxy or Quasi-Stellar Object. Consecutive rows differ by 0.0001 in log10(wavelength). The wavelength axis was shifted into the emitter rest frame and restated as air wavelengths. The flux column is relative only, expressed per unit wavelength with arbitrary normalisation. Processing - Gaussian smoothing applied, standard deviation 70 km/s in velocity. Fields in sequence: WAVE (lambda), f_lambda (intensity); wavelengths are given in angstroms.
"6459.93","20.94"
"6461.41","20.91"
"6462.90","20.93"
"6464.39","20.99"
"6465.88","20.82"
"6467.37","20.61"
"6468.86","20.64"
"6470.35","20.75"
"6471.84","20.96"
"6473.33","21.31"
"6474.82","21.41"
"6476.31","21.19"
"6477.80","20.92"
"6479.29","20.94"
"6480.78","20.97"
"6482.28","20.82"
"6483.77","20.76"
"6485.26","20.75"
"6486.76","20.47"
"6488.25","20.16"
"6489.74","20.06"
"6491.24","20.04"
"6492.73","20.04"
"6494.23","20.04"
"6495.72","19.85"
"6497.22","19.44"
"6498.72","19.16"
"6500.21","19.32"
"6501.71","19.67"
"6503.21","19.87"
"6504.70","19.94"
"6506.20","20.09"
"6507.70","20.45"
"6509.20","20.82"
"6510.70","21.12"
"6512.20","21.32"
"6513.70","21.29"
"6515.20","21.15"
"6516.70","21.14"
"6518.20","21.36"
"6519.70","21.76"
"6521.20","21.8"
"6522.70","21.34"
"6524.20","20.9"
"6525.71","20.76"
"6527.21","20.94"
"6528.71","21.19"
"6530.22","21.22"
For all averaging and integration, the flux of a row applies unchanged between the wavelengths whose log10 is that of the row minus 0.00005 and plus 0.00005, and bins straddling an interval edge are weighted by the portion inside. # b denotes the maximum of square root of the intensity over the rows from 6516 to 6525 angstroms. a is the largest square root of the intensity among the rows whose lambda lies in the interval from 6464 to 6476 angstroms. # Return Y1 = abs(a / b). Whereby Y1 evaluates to 0.99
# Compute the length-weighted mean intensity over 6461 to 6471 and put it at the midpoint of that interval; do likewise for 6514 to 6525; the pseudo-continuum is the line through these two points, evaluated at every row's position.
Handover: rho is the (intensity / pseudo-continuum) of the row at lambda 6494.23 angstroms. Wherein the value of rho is 0.95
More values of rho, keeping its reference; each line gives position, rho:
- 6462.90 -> 1.01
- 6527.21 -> 0.98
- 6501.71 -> 0.93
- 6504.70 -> 0.94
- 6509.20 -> 0.98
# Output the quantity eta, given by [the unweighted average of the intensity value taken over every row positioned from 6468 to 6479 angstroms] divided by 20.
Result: 1.05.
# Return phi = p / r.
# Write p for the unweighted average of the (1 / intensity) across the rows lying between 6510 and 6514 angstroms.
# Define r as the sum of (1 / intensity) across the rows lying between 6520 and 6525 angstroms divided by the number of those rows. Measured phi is 1.005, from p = 0.0471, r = 0.0469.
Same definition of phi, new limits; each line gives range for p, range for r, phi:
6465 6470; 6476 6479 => 1.018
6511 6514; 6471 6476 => 0.996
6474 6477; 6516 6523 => 1.008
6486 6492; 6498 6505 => 0.971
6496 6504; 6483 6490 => 1.049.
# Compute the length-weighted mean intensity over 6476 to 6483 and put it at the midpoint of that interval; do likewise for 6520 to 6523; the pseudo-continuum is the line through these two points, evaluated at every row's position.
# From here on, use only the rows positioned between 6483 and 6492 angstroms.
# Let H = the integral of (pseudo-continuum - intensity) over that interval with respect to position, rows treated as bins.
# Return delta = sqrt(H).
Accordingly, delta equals 2.53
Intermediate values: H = 6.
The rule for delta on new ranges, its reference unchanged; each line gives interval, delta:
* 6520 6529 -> 2.17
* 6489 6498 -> 3.39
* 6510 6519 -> 1.65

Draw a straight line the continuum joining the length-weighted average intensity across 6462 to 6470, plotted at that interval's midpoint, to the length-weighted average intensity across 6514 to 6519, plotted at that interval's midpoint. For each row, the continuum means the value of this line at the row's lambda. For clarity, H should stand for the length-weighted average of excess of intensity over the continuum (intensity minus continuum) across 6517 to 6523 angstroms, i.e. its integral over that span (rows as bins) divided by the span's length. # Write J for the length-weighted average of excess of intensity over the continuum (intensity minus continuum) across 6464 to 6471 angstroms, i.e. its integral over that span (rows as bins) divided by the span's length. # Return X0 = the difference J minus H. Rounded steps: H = 0.28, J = -0.04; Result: -0.32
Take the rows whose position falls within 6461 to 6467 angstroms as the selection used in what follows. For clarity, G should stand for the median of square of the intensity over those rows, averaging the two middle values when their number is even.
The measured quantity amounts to 438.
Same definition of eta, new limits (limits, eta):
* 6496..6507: 0.98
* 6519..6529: 1.06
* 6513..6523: 1.07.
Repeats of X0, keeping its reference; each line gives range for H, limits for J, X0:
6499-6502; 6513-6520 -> 1.75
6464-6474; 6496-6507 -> -1.50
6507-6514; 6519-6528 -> 0.14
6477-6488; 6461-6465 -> 0.34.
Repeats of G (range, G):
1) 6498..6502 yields 373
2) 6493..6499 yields 386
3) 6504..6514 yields 433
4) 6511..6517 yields 450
